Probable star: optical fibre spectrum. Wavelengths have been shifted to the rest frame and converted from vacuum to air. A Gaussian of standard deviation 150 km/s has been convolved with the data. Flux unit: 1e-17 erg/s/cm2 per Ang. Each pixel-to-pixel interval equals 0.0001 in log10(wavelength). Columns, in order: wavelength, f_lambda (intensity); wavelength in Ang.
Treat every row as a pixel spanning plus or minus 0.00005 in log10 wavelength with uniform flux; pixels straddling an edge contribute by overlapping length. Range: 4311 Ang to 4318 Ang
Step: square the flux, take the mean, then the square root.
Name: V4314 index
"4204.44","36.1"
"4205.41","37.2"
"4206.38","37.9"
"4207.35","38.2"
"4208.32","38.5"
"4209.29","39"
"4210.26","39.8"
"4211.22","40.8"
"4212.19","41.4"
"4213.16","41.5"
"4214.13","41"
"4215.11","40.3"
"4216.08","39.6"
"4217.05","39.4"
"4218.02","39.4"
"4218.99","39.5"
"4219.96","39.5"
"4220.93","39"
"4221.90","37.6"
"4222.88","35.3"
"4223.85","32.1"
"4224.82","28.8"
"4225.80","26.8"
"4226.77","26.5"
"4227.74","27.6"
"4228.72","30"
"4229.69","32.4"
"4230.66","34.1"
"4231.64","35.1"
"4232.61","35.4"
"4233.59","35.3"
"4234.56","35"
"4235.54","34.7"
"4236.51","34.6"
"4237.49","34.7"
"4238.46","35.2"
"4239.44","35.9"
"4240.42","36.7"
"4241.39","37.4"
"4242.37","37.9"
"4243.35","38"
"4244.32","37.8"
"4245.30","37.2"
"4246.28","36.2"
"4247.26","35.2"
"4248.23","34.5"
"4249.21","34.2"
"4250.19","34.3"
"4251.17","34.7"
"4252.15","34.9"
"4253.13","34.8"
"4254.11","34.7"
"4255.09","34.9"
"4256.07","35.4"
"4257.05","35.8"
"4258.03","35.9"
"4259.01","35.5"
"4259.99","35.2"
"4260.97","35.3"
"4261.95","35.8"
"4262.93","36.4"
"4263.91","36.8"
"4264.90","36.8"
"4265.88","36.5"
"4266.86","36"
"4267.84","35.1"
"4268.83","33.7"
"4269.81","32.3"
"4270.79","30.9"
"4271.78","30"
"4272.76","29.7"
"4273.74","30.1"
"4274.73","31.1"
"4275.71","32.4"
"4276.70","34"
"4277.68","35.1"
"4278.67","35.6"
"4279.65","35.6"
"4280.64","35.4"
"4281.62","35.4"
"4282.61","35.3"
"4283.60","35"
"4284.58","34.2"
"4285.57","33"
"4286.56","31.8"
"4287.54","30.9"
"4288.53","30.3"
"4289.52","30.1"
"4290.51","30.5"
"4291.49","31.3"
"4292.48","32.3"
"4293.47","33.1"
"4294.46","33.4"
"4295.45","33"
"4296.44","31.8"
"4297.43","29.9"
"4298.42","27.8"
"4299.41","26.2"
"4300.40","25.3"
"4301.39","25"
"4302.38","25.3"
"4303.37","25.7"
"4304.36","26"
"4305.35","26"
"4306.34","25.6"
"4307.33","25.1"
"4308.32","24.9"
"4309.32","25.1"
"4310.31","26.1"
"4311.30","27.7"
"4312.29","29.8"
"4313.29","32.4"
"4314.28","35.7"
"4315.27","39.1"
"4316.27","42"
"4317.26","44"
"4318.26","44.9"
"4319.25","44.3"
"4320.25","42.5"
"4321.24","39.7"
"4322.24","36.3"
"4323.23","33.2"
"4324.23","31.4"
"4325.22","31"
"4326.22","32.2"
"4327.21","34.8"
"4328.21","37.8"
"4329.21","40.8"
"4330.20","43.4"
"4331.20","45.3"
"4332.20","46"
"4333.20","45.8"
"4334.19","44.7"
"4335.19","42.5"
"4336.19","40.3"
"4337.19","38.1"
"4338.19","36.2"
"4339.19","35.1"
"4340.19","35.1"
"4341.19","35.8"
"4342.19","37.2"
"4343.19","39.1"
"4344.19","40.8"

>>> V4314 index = 36.3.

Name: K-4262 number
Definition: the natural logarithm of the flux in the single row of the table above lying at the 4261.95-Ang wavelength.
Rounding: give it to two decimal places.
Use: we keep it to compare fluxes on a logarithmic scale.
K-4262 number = 3.58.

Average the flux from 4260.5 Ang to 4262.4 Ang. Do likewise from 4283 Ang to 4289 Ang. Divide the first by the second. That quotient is 1.09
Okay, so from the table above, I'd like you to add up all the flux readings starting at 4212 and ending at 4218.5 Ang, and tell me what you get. 283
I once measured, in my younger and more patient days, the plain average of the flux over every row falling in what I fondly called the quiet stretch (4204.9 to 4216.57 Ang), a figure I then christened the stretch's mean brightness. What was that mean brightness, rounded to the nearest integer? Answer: 40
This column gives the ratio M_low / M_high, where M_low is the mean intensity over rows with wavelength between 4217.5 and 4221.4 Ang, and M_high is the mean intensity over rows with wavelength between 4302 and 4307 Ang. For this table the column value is 1.53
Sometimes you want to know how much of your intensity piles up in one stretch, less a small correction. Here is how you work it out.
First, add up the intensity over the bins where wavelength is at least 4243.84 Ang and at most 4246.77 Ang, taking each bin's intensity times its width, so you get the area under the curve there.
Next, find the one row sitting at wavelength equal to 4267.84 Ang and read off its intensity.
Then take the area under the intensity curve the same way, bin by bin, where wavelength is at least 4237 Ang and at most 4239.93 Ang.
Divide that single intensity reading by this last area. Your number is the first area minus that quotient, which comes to 108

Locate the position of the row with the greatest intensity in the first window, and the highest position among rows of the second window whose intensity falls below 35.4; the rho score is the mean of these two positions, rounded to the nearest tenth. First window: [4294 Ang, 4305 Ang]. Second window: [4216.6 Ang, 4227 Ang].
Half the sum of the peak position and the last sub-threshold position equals 4260.6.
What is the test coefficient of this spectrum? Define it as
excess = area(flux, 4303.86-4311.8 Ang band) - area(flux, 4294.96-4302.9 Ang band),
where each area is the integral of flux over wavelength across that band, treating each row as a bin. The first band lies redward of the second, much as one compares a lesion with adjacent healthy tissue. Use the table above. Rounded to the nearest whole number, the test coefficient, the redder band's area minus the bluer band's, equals -17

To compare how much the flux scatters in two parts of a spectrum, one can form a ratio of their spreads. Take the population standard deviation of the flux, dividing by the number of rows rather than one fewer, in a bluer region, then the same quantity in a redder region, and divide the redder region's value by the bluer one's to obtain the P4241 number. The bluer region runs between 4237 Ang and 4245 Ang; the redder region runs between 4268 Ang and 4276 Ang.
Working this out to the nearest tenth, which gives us 1.1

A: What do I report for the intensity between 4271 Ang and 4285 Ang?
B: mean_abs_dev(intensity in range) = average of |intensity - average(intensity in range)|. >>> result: 2.0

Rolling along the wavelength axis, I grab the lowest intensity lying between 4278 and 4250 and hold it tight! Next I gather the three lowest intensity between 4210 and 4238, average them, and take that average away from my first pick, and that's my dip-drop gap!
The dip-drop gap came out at 3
